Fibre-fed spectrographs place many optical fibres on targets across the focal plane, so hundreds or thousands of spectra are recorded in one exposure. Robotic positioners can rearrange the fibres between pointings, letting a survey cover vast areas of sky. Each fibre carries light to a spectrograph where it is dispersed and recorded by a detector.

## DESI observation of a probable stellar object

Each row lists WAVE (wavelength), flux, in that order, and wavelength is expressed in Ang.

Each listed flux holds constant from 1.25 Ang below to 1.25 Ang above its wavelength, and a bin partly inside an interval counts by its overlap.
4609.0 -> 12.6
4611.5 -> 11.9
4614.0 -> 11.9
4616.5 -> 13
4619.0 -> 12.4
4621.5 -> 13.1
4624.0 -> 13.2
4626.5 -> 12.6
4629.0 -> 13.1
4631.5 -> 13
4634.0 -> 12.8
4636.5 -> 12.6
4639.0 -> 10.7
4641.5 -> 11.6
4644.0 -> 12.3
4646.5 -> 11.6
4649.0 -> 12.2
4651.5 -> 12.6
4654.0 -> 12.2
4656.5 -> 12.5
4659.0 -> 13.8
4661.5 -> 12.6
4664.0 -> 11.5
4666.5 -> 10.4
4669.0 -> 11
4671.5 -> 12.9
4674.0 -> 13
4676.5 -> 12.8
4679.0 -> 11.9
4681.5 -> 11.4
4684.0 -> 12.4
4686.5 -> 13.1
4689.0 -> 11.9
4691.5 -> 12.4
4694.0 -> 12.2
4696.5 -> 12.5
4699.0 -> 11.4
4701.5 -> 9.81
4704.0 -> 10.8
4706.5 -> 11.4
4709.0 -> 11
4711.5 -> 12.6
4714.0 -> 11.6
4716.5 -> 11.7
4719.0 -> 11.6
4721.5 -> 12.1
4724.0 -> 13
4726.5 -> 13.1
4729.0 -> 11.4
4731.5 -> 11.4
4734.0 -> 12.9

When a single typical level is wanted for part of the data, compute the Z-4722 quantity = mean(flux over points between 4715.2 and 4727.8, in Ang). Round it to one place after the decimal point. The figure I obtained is 12.3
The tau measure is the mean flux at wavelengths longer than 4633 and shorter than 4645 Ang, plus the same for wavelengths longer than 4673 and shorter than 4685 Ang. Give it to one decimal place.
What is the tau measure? 24.3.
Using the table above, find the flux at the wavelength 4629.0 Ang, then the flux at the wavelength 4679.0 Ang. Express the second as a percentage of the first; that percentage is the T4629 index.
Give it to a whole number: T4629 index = 91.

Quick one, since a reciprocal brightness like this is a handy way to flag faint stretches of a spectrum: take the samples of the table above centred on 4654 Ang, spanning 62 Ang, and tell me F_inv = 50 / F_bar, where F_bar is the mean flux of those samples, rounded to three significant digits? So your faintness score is 4.08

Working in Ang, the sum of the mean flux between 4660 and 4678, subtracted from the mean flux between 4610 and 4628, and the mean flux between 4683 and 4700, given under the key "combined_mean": 12.8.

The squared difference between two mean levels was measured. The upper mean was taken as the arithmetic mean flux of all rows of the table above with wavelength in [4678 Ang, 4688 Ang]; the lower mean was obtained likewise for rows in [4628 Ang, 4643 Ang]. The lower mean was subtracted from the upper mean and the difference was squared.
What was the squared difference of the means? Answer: 0.0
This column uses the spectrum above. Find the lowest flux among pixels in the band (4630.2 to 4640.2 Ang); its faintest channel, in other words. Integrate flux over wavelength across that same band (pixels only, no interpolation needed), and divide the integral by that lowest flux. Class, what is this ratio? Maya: 11.5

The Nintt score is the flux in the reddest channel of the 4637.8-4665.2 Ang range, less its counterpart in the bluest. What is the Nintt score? 0.80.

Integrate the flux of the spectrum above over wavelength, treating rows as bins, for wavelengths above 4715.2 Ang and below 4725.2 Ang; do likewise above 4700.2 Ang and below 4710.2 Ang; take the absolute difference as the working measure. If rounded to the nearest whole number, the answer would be 13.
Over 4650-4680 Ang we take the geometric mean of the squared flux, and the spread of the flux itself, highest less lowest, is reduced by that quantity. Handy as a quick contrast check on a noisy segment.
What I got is -146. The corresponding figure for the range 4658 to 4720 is -137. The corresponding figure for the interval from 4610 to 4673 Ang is -147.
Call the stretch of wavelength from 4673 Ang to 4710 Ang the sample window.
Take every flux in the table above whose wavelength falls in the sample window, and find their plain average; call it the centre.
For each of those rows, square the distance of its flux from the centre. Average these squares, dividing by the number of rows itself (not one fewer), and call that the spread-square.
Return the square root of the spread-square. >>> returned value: 0.88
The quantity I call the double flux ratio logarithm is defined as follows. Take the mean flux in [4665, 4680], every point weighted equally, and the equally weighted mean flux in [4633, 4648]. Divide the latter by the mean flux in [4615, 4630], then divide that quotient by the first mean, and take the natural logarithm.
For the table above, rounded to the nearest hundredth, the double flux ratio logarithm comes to -2.56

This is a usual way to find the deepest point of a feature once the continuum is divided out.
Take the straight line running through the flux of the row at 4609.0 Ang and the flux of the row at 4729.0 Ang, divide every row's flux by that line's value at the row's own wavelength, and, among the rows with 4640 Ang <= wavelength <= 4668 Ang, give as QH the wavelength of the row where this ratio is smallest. 4666.5 Ang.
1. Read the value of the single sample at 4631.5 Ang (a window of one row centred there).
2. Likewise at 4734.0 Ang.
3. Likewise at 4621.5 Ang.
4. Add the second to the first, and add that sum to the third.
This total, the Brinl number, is 39.0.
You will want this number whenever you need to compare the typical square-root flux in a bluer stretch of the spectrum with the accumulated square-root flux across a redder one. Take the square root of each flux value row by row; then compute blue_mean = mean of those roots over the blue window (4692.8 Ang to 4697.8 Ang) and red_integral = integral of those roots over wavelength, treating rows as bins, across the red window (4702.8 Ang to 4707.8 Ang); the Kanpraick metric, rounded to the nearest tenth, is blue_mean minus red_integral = -13.1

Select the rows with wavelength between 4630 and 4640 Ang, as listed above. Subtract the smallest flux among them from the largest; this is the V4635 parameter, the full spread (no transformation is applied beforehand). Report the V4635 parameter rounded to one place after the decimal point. 2.3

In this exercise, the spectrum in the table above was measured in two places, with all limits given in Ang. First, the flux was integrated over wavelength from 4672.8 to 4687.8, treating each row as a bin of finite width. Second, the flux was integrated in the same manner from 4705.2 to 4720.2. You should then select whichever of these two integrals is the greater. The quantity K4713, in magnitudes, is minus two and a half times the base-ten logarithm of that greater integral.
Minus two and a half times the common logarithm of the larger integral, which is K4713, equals -5.68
